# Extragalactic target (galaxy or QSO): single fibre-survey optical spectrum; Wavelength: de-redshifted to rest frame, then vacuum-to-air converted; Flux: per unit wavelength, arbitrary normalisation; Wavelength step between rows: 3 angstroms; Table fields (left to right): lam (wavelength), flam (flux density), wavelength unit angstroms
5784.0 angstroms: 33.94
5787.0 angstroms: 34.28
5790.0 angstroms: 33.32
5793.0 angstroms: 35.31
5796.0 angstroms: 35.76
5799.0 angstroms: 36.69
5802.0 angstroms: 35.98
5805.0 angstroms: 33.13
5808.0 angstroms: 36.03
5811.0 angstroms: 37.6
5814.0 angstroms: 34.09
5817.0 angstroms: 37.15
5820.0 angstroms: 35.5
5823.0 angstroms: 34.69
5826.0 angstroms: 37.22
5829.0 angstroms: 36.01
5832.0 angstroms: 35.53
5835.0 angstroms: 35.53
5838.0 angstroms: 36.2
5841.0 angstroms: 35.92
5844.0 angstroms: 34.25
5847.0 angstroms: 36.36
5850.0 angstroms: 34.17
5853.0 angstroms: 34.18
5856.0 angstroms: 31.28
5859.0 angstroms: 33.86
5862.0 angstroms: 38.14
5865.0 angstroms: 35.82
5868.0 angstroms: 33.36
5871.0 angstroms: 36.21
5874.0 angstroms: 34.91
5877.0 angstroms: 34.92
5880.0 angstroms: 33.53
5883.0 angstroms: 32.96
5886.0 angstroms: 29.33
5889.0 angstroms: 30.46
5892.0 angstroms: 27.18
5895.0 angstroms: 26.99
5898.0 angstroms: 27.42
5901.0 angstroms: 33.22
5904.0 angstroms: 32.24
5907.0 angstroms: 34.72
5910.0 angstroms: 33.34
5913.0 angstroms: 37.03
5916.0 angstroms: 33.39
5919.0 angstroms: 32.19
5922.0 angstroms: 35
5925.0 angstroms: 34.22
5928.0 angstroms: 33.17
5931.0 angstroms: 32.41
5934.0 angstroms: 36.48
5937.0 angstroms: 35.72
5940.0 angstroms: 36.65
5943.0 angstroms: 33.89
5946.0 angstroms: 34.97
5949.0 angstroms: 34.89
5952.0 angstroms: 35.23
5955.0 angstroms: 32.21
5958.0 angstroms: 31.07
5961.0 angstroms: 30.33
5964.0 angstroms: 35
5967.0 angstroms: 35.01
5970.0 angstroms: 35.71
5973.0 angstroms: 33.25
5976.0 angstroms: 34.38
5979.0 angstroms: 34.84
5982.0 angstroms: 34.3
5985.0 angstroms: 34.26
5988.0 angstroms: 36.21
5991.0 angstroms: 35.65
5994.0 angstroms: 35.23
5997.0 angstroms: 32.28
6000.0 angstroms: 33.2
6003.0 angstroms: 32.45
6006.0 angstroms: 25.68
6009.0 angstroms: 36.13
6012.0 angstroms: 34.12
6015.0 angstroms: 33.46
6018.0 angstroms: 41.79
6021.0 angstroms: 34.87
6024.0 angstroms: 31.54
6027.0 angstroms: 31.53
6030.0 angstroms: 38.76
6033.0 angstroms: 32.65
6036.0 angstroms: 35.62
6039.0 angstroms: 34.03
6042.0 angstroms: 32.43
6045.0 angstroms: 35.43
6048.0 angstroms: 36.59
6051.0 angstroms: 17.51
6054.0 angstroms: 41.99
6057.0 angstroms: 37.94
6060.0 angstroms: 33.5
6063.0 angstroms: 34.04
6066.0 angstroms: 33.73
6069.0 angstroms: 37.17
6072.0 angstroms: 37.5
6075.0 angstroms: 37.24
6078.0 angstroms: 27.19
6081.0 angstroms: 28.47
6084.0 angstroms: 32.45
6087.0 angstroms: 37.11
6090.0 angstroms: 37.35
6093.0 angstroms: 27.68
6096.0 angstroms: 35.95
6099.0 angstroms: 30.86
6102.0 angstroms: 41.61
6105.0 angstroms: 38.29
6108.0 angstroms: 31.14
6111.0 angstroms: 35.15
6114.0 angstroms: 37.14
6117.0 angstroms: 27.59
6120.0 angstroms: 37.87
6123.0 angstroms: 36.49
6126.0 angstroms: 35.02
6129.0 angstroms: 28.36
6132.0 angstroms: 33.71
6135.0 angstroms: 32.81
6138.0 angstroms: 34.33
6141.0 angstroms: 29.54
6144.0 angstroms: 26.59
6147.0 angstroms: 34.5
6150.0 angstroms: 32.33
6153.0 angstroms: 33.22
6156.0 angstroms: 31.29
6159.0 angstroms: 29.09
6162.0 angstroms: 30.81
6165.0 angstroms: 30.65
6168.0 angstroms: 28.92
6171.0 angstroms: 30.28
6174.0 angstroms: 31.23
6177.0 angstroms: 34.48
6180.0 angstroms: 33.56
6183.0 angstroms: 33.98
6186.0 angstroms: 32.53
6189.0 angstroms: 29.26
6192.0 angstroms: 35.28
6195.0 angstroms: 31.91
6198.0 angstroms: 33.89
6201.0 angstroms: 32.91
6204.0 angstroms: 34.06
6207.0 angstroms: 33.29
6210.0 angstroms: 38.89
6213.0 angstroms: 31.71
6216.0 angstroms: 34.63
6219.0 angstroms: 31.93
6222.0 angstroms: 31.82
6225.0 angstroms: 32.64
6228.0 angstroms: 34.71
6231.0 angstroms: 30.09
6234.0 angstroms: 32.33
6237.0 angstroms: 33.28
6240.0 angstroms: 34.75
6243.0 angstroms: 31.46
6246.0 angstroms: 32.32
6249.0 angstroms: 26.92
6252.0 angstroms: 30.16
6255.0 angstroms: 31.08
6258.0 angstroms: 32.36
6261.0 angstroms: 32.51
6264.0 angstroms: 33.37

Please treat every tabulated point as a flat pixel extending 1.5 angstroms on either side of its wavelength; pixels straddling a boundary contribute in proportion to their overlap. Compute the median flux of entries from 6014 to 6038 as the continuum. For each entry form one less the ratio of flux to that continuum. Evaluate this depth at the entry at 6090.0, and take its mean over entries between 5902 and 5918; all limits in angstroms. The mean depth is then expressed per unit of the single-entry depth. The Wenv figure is 0.0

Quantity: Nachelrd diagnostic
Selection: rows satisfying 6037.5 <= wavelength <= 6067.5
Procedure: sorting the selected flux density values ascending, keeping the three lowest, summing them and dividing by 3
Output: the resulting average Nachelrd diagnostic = 28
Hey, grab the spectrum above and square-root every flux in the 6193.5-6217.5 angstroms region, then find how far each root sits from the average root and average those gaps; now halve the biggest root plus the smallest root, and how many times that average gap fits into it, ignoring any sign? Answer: 48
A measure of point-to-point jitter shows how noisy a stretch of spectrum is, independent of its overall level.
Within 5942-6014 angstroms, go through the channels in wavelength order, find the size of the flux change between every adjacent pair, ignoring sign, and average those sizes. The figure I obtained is 1.9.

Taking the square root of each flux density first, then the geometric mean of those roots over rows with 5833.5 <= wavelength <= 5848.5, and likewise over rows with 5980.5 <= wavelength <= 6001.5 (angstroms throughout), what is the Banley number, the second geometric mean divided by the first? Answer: 0.983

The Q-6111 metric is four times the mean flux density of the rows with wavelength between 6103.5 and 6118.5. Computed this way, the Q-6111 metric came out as 135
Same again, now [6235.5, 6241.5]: 136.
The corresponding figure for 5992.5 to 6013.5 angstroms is 131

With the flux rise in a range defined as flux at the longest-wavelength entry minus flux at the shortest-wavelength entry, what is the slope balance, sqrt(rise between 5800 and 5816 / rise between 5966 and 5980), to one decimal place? 3.3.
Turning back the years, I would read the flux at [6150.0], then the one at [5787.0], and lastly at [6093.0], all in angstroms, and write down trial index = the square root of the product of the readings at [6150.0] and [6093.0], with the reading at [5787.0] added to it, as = 64.2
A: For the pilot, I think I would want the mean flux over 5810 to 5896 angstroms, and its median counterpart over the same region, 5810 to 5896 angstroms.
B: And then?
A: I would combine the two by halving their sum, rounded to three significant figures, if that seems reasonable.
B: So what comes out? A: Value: 34.6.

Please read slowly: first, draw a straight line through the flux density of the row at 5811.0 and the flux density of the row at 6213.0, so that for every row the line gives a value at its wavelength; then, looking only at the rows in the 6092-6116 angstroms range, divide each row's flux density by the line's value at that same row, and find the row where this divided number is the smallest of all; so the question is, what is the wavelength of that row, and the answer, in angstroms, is 6093.0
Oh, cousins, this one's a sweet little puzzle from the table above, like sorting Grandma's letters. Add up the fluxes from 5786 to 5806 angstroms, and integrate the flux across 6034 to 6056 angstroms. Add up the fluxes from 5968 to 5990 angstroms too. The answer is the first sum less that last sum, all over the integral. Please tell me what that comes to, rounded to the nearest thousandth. 0.002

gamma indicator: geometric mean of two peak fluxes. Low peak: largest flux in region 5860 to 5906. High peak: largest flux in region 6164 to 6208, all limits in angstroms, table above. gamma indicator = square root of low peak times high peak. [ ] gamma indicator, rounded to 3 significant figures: 36.7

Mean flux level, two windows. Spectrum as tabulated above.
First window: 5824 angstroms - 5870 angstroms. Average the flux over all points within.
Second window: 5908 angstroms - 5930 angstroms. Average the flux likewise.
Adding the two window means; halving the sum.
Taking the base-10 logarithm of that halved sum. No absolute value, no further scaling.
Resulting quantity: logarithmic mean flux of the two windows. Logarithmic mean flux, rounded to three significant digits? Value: 1.54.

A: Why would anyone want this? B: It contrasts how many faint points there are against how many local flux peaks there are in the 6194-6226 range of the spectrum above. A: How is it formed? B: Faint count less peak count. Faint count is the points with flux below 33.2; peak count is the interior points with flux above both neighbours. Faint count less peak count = 2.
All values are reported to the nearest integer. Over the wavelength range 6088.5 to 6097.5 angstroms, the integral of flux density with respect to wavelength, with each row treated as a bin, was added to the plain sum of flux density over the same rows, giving 404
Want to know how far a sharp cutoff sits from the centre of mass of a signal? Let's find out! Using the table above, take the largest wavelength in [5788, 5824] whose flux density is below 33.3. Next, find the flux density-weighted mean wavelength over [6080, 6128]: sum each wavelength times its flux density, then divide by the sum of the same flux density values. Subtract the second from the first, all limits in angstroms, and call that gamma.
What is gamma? -298.9 angstroms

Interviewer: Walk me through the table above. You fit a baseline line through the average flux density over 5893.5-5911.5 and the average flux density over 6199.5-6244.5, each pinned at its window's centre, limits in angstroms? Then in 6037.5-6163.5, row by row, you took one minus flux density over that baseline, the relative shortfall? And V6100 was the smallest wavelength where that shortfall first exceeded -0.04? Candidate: 6042.0 angstroms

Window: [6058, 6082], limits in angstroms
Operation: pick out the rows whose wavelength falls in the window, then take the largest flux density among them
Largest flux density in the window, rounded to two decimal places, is 37.50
